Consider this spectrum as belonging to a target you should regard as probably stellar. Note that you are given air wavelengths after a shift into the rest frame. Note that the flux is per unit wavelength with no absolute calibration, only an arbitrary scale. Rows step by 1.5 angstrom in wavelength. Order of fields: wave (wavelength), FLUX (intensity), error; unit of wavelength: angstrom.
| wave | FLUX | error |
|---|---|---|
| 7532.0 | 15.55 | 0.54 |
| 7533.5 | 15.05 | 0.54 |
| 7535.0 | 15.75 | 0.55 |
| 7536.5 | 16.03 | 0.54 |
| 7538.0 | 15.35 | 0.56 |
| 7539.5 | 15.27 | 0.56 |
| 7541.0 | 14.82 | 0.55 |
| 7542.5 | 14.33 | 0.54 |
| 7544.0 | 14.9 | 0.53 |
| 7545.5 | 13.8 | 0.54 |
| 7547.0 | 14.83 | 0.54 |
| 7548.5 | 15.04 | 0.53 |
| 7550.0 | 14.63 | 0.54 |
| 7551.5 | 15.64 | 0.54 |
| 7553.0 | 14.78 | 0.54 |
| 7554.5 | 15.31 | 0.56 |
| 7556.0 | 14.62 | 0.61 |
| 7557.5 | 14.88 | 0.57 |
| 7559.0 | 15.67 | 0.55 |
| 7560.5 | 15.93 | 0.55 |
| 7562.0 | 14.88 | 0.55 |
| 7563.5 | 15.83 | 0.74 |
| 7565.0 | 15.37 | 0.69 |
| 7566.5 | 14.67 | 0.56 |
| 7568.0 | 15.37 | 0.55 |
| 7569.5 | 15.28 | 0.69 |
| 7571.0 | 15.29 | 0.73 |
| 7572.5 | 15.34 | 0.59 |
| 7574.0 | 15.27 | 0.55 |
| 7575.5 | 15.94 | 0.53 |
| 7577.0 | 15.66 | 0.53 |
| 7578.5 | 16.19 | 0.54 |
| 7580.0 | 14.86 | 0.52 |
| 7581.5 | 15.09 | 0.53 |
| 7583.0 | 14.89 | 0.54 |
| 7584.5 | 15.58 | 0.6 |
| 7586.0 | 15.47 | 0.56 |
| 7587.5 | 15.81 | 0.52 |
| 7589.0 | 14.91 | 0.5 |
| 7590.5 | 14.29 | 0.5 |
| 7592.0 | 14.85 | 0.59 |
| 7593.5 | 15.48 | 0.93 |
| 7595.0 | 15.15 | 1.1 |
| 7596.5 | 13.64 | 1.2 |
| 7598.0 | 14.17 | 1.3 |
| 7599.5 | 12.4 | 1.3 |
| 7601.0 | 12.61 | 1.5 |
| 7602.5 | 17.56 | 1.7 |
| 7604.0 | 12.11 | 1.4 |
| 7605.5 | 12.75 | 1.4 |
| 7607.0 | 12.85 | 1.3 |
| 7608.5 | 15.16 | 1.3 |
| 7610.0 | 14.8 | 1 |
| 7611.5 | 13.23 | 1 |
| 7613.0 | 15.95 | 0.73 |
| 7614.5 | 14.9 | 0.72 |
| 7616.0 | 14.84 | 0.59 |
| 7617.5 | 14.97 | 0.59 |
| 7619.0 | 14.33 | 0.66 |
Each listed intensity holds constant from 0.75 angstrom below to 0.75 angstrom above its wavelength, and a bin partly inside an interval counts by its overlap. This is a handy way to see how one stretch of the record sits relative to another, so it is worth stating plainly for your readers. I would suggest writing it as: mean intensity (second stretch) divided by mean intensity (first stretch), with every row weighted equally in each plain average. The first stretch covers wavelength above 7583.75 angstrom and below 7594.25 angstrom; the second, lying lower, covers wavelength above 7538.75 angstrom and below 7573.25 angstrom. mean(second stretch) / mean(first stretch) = 0.99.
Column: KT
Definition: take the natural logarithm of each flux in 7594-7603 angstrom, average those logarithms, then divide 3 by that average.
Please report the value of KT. 1.13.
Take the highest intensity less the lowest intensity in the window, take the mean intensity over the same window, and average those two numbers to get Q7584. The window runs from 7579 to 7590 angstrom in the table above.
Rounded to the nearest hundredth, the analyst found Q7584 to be 8.09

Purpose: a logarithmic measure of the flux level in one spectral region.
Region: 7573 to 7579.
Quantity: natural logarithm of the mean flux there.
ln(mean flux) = 2.76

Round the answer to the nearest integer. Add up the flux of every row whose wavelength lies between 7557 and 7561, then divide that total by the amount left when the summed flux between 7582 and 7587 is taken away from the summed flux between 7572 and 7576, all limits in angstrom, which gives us 76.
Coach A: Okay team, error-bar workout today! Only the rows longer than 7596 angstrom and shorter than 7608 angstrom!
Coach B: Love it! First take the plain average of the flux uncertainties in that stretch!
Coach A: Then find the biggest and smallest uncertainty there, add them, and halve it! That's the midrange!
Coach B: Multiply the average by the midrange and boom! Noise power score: 2.0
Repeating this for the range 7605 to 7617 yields 1.0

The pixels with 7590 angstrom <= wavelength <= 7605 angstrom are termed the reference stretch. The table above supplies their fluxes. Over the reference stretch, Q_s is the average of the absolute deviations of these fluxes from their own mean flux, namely 1.2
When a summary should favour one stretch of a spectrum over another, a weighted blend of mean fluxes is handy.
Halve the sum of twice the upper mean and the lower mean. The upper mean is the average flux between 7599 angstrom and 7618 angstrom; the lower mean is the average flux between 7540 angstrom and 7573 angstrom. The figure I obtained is 21.7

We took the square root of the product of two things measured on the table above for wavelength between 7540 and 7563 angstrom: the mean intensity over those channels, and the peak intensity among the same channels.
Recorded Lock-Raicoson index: 15.4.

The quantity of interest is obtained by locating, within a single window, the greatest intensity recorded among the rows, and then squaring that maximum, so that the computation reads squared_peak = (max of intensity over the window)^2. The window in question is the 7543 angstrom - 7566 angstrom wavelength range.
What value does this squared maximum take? 254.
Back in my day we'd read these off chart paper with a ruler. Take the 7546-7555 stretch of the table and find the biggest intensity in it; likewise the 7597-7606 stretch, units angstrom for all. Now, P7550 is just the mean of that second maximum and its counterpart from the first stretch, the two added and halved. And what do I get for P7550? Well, 16.6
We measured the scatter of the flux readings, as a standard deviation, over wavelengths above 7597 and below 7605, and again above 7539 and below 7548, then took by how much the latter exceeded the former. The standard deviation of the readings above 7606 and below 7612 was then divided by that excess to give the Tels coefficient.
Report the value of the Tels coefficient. -1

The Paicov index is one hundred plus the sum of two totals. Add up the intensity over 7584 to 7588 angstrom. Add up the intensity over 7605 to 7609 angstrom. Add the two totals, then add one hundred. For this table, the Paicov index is 188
